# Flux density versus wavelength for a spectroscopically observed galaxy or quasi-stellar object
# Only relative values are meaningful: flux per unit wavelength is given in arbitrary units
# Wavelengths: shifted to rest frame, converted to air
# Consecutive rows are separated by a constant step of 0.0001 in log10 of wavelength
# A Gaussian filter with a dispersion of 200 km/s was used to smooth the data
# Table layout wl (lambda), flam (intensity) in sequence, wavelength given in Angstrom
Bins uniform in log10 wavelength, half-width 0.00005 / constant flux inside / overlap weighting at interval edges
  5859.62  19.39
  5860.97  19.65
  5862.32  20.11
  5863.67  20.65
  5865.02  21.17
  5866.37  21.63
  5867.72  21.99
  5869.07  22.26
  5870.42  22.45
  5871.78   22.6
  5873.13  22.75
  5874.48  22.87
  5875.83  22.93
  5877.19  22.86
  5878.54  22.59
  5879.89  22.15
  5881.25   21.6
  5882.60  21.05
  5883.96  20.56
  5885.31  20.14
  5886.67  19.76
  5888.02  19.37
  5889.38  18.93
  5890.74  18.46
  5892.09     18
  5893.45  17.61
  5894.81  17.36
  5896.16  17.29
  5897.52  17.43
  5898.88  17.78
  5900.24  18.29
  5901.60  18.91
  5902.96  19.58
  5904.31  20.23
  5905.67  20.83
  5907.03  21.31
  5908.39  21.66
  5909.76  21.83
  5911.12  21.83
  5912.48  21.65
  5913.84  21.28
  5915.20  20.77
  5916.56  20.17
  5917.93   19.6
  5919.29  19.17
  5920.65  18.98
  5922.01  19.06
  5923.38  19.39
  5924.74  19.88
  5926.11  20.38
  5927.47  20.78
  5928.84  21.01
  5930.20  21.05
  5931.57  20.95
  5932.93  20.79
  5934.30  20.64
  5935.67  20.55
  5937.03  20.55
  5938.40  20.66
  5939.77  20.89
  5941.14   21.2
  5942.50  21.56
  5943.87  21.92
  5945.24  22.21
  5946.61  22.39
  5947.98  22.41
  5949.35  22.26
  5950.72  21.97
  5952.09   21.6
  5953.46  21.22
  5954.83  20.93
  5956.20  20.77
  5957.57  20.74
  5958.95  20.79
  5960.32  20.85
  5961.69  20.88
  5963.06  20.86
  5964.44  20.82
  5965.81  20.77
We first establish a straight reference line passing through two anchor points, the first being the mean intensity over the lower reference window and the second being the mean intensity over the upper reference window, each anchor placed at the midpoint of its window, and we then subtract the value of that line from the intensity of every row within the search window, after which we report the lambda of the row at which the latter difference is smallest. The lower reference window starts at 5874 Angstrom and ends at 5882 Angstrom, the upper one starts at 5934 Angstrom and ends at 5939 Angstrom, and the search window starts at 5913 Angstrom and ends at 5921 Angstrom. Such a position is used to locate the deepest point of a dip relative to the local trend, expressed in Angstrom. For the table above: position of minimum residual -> 5920.65 Angstrom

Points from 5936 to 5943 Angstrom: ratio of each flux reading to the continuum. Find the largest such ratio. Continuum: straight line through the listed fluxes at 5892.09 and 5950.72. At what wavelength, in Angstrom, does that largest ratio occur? 5942.50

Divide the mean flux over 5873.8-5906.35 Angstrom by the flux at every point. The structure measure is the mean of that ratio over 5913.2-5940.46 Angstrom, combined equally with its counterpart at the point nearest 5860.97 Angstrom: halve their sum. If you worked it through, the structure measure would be 0.99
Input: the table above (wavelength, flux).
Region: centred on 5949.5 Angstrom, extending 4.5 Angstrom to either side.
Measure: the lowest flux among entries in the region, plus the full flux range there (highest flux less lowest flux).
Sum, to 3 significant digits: 22.4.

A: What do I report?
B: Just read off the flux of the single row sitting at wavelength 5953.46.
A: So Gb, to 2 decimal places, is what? 21.22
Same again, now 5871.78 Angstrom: 22.60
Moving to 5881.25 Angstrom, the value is 21.60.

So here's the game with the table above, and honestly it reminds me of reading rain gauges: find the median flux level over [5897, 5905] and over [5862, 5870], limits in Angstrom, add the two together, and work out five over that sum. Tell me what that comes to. 0.125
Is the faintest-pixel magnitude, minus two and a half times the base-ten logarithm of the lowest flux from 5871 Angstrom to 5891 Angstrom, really -3.17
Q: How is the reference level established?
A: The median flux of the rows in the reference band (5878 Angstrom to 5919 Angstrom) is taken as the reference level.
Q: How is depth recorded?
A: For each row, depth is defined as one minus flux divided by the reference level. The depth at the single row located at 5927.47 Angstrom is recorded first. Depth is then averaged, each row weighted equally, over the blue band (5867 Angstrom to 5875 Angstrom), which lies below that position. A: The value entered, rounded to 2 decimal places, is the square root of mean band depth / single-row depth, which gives 1.93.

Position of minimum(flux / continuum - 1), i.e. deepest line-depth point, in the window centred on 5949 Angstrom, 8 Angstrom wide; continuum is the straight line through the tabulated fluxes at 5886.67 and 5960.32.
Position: 5952.09 Angstrom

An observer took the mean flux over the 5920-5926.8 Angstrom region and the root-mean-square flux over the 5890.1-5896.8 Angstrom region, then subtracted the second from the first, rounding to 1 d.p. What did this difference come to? 1.8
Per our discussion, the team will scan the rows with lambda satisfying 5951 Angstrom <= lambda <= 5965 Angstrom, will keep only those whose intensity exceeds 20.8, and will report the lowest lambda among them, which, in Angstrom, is 5952.09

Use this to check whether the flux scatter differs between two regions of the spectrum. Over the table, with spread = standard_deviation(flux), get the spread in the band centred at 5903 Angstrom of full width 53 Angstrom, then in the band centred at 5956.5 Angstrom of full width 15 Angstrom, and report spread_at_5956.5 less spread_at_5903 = -1.0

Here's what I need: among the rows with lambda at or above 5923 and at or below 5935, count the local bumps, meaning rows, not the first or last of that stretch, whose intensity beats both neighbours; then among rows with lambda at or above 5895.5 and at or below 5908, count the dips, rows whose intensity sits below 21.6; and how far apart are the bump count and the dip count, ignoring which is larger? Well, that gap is 8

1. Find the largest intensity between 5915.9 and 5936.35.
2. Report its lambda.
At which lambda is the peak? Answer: 5930.20 Angstrom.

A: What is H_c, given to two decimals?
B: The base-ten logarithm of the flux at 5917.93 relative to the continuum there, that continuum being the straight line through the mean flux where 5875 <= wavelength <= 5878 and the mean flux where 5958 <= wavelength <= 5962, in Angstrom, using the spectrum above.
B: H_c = -0.05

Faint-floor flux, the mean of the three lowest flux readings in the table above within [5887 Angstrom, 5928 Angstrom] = 17.4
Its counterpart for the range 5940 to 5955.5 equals 21.1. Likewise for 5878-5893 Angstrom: 18.5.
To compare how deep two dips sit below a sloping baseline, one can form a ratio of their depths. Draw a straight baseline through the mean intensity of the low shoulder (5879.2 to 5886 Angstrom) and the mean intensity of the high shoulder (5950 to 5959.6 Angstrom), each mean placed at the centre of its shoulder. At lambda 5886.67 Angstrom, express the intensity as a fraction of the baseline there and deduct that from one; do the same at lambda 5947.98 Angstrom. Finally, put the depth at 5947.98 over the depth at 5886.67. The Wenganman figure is -0.9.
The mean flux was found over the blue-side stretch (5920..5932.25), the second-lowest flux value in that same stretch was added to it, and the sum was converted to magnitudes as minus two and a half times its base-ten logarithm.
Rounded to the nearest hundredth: -3.98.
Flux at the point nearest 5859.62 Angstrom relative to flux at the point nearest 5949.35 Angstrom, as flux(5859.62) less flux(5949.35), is -3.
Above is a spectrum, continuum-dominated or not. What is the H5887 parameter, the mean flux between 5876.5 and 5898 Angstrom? 19.7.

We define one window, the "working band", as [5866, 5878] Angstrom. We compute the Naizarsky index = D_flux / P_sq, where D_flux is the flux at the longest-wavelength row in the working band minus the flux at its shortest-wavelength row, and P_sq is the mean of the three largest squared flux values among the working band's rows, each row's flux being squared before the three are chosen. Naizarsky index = 0.002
